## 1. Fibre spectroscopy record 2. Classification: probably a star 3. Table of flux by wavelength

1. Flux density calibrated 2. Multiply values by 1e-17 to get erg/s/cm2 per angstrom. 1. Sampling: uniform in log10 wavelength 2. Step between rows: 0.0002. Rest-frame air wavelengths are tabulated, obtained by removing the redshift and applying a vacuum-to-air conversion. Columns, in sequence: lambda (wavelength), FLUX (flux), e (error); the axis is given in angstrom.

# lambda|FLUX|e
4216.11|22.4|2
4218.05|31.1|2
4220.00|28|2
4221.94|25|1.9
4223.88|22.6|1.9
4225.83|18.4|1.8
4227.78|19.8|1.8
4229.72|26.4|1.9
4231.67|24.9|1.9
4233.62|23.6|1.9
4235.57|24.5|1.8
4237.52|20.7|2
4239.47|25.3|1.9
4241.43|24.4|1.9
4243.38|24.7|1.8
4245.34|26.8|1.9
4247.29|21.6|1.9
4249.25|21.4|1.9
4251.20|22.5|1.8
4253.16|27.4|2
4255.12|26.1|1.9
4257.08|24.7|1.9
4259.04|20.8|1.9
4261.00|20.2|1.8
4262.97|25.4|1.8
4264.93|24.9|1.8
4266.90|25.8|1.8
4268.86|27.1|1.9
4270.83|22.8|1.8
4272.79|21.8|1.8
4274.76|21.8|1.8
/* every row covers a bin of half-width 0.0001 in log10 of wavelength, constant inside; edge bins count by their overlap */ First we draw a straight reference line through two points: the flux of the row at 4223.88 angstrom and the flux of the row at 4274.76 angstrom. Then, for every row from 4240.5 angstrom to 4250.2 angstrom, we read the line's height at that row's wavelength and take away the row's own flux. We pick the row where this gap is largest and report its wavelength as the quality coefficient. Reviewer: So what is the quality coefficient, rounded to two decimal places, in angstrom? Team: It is 4249.25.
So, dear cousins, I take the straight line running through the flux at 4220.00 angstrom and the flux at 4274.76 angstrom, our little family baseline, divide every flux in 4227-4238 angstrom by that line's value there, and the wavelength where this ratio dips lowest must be 4227.78 angstrom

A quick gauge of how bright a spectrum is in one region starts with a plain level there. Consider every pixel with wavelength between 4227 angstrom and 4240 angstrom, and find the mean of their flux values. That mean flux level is 23.6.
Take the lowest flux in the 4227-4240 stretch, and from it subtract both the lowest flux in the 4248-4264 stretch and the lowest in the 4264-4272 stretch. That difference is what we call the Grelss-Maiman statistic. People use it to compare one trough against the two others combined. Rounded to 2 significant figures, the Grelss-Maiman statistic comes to -23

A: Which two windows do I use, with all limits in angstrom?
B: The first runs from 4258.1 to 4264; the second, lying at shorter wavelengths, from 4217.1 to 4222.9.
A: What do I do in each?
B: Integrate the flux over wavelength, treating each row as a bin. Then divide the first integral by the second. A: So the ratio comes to 0.80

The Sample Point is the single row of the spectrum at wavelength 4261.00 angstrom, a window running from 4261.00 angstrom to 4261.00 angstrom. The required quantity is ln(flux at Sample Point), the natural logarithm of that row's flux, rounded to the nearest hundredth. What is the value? 3.01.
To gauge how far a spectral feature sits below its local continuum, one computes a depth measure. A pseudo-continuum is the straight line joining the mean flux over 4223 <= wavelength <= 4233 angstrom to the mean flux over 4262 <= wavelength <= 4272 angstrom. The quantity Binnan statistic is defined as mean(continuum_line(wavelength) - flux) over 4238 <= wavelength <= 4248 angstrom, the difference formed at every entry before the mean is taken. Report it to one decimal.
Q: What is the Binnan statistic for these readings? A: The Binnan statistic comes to -1.0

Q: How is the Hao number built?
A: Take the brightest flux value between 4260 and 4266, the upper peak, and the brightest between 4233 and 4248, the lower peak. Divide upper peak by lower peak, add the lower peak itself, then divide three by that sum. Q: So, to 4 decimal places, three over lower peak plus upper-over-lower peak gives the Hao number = 0.1081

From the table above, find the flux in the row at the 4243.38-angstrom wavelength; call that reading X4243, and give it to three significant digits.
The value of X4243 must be 24.7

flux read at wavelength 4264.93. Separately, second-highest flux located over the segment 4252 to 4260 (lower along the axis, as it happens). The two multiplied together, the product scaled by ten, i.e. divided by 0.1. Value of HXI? 6499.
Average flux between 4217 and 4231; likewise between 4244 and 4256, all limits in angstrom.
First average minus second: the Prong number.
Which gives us 0.2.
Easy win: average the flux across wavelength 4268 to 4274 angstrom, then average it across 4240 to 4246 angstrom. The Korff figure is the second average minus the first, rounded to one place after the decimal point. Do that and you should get 1.4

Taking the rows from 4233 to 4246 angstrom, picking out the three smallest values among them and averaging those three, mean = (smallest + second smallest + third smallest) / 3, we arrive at 22.9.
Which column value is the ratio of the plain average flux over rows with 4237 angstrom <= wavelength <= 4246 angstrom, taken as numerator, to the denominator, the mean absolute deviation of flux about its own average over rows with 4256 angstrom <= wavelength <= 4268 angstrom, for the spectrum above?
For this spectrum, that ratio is 11.7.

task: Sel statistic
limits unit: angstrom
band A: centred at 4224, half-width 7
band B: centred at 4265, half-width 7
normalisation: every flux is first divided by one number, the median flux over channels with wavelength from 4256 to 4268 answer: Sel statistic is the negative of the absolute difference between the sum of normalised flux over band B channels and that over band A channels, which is -0.17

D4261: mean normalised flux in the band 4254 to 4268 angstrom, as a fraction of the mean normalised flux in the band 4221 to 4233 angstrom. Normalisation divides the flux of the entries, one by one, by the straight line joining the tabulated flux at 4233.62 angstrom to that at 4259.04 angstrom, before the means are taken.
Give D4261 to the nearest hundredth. 1.24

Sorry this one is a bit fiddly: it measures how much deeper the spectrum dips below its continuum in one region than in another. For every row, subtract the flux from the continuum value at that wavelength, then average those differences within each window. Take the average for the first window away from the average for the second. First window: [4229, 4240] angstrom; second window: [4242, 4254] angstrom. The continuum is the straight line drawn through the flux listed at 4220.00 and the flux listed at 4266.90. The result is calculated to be -0.5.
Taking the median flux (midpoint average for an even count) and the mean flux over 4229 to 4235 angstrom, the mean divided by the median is 1.00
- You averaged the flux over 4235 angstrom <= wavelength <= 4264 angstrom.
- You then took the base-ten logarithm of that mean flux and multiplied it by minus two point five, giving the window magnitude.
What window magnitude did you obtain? -3.44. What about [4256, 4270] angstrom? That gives -3.46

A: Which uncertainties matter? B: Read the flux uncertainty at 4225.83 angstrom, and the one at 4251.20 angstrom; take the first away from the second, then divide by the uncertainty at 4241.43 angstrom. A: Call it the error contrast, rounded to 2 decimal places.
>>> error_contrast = 0.00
